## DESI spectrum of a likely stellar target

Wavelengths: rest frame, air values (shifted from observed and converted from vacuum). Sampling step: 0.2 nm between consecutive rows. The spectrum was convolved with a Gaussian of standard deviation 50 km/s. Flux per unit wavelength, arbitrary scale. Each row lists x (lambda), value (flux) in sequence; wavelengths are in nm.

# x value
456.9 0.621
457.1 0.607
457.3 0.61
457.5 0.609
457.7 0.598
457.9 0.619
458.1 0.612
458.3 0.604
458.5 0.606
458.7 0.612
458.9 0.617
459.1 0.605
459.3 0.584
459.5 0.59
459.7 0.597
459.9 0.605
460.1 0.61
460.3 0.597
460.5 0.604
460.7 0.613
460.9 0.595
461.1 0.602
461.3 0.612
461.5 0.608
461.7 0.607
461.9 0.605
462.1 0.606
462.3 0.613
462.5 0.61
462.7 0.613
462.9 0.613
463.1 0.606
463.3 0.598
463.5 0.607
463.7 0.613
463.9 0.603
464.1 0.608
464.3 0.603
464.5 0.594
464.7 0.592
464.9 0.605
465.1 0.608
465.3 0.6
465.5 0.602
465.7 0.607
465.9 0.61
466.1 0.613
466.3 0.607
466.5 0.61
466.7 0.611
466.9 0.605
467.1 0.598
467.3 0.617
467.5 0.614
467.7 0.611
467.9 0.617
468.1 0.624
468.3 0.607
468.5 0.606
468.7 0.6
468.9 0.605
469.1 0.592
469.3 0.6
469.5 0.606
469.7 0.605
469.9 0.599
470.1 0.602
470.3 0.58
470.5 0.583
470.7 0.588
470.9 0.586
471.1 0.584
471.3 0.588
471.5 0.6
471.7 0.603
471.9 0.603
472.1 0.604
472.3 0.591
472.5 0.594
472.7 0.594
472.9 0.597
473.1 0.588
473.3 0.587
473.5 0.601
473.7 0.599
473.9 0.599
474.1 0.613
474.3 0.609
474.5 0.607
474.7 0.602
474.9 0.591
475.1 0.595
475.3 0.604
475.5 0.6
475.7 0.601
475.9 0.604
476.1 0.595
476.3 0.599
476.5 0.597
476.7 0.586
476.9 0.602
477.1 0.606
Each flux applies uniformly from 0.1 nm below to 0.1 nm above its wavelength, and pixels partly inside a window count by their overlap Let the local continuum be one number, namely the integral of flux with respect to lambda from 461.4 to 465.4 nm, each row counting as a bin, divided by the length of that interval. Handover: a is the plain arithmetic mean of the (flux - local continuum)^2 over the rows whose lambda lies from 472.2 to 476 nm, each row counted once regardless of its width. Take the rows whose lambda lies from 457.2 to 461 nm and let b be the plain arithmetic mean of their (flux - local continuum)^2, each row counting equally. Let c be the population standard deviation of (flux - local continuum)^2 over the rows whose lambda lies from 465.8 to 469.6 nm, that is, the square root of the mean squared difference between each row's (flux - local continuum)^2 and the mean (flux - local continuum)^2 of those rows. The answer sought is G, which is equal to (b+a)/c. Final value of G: 2.1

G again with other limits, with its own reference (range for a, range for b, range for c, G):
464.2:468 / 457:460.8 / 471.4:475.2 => 1.2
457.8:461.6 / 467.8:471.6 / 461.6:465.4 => 5.3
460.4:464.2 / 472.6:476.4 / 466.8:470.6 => 0.6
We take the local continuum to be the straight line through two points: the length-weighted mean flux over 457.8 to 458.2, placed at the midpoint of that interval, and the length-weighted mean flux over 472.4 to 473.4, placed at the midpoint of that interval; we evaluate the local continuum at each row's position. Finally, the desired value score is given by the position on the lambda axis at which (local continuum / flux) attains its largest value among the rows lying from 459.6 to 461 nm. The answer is 460.9 nm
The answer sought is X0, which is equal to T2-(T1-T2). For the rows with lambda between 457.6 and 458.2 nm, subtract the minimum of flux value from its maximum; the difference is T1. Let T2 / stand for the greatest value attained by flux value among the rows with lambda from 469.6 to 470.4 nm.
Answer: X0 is 1.19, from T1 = 0.021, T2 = 0.605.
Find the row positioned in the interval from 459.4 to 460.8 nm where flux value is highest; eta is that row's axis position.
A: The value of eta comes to 460.7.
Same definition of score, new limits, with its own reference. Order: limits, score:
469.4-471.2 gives 470.3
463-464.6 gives 464.5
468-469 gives 468.7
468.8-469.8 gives 469.1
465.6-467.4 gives 467.1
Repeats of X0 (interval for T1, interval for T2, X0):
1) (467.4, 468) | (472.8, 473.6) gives 1.20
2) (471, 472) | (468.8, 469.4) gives 1.19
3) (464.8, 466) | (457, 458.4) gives 1.23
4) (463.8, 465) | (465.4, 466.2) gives 1.21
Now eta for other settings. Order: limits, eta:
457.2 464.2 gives 457.9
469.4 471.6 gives 469.5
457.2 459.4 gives 457.9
